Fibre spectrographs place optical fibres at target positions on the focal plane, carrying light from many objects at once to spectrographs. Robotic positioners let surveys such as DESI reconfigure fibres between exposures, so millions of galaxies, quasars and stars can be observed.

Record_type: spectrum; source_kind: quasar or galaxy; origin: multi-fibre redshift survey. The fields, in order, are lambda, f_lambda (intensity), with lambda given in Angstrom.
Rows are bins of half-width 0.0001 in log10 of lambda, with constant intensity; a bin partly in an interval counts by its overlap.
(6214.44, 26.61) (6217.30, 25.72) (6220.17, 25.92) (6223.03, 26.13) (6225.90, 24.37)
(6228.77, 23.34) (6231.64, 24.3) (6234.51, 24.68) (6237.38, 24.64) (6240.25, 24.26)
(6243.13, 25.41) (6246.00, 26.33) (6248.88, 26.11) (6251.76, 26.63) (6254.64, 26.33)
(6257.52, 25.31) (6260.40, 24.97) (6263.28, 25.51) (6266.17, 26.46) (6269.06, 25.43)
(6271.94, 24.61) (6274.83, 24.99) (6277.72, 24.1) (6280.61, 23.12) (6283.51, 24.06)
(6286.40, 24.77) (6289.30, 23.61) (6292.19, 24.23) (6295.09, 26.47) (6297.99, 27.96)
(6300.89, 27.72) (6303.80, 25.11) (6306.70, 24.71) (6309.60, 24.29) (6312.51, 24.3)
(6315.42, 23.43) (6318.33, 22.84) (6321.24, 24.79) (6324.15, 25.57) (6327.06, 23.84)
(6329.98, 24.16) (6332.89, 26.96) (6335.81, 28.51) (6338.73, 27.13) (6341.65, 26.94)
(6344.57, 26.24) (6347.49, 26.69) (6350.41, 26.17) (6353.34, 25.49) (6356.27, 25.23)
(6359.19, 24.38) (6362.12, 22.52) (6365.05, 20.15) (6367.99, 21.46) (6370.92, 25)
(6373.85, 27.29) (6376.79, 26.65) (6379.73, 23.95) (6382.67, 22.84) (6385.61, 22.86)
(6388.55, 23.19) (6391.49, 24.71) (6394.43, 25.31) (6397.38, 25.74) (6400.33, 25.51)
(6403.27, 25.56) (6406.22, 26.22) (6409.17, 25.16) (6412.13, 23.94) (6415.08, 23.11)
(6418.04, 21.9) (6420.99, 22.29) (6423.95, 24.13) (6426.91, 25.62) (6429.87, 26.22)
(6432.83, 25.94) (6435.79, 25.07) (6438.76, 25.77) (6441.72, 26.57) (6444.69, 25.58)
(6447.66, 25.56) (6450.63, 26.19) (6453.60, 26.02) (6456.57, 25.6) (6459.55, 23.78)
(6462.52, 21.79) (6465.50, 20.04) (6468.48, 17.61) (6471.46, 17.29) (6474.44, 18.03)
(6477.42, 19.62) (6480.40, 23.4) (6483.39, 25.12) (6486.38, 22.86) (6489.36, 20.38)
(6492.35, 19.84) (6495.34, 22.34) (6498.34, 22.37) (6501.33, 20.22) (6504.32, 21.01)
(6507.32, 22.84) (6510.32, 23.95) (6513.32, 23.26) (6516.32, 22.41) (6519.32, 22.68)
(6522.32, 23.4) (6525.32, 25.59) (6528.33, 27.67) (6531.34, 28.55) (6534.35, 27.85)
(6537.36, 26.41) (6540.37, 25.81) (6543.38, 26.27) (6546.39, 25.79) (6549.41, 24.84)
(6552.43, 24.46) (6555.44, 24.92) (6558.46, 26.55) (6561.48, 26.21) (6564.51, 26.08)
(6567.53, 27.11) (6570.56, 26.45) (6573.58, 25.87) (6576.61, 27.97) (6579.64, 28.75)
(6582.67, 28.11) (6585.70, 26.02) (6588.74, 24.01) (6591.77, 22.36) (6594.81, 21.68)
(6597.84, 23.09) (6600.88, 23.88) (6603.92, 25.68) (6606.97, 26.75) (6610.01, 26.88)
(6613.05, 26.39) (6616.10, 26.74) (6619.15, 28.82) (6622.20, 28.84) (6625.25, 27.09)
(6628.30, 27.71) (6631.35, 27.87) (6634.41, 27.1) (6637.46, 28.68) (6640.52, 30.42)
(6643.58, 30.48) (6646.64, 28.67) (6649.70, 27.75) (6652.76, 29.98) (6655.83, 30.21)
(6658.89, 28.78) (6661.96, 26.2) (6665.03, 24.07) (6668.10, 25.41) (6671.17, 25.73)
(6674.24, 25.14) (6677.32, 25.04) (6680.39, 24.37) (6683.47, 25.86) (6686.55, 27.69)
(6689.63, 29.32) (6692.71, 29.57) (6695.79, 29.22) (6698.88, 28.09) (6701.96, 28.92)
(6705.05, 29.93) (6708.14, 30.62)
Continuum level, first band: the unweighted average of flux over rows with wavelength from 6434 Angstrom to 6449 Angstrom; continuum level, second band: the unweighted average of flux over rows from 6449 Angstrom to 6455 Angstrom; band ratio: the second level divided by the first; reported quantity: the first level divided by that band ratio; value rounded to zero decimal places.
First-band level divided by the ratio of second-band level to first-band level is 25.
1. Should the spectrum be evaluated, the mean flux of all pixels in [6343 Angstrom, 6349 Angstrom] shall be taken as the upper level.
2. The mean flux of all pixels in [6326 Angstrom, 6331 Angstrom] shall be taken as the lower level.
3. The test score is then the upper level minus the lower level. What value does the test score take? 2.5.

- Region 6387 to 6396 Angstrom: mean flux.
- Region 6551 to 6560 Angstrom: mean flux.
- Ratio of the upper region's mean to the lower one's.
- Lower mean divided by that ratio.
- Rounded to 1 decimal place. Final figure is 23.5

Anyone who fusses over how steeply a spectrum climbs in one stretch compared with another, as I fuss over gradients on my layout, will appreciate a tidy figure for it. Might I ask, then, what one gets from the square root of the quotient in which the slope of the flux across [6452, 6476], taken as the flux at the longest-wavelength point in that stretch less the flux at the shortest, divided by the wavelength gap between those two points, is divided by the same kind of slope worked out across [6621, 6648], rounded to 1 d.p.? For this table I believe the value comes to 7.4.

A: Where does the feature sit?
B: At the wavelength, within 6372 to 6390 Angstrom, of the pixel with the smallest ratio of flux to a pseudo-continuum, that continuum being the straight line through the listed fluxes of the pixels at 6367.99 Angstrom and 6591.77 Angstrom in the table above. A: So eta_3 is 6382.67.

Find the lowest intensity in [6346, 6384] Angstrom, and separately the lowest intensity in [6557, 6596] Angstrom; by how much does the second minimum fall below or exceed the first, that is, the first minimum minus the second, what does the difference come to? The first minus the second -1.5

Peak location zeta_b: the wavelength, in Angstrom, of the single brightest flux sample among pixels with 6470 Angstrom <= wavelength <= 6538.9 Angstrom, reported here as 6531.34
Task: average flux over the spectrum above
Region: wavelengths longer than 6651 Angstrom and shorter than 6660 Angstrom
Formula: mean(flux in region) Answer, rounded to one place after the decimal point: 29.7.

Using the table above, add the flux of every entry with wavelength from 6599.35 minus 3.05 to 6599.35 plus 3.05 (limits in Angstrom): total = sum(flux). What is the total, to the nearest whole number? 47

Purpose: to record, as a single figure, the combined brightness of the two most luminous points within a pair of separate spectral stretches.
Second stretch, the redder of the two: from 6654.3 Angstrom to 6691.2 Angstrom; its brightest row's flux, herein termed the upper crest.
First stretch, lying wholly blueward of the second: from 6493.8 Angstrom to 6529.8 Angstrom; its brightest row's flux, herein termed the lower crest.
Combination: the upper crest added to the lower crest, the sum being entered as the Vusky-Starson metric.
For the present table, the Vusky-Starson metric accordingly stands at 57.9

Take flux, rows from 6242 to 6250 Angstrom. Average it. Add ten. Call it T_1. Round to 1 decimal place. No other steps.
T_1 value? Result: 36.0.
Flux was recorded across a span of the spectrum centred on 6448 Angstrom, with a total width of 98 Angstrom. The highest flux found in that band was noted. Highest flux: 26.57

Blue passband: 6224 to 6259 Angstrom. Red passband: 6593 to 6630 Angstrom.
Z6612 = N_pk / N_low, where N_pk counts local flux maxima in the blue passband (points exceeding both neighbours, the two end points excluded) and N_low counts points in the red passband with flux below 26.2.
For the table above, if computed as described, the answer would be 0.75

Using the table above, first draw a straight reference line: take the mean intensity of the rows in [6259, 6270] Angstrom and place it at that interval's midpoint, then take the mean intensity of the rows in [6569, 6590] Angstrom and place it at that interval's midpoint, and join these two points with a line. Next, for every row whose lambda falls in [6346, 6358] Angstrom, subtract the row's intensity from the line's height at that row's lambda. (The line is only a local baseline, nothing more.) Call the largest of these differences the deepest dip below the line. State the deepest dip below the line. 0.70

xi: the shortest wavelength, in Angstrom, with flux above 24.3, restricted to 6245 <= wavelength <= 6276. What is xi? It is 6246.00 Angstrom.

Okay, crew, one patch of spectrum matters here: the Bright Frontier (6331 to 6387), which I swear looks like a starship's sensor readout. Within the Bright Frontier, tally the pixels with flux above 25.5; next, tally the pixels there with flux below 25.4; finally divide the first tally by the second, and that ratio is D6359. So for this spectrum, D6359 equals 1.0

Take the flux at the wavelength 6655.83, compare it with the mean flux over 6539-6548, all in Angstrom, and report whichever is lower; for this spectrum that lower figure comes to 26.0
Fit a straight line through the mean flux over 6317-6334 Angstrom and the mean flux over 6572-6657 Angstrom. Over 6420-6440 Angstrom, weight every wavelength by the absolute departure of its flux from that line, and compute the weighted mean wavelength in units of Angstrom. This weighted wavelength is 6425.0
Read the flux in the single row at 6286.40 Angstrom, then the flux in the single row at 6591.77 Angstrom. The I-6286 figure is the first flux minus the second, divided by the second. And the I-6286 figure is 0.11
